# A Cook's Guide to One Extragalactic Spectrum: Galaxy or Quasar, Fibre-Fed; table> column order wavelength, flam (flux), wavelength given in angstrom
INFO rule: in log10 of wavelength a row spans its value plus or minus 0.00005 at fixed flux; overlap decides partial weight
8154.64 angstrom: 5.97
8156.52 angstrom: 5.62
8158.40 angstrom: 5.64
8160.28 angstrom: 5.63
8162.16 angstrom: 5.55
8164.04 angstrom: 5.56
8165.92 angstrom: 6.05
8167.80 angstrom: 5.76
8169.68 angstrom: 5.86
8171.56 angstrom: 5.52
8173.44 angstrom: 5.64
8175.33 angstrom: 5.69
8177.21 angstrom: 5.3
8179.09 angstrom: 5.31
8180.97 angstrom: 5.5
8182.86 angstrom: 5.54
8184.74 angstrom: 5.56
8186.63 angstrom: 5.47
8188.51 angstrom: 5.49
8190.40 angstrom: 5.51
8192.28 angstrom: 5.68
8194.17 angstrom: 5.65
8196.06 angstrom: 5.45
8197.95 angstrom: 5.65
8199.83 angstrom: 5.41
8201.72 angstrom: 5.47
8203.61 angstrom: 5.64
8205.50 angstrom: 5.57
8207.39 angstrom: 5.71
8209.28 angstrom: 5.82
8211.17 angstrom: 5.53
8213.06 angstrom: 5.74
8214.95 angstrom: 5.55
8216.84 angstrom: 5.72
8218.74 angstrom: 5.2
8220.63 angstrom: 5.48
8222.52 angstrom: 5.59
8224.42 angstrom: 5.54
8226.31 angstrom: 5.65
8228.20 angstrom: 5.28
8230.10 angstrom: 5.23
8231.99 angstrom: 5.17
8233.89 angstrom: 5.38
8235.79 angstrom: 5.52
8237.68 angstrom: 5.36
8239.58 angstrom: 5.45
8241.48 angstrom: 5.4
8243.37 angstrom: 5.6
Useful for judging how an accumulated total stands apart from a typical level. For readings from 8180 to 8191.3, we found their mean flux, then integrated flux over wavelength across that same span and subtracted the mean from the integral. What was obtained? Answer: 56.8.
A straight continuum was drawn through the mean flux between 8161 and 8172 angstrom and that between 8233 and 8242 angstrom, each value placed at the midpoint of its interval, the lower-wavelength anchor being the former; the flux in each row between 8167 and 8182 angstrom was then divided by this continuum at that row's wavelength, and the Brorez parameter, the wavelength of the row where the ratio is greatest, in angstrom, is 8169.68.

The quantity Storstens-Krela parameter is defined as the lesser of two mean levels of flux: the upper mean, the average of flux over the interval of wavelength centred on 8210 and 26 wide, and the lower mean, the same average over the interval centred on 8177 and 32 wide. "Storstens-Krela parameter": 5.58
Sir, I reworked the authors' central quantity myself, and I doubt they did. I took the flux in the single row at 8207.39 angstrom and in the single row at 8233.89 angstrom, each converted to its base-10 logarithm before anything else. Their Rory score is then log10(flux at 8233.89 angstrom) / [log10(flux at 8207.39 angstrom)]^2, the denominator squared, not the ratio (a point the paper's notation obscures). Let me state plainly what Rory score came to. 1.28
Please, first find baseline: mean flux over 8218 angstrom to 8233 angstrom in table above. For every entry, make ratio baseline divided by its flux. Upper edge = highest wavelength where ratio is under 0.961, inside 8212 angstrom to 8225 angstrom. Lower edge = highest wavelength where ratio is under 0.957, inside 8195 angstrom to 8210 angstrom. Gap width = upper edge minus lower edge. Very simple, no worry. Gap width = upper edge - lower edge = 7.6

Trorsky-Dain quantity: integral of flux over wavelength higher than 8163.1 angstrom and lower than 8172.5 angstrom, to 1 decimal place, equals 54.1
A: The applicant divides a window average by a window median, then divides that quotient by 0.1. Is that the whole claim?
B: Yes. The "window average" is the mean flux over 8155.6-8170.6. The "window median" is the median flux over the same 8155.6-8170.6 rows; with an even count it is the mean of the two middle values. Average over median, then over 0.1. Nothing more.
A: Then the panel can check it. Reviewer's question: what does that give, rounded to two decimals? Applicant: 10.13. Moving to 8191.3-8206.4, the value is 9.93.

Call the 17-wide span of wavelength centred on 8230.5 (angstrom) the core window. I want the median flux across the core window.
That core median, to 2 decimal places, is 5.38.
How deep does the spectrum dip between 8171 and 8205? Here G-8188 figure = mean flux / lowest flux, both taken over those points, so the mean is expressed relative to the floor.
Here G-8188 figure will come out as 1.04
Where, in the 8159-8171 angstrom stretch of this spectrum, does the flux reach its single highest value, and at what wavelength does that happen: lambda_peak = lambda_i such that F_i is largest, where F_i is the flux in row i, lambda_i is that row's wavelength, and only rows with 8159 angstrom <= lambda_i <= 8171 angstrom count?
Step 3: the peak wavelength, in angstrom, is 8165.92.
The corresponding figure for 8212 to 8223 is 8213.06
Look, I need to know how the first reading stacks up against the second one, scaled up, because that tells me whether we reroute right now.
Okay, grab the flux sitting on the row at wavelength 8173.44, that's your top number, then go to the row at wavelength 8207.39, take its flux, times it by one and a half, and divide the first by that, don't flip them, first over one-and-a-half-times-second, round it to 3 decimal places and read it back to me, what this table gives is 0.658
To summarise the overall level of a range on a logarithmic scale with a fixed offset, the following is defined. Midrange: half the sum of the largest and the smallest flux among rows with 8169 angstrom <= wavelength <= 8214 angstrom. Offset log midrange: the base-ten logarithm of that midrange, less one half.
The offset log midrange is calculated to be 0.247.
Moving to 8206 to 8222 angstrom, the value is 0.241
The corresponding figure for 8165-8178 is 0.254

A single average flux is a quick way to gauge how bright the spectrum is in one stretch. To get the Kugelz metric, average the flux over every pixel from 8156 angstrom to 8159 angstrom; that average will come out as 5.63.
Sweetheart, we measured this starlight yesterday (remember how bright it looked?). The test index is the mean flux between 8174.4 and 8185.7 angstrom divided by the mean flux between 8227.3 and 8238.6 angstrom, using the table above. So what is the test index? 1.03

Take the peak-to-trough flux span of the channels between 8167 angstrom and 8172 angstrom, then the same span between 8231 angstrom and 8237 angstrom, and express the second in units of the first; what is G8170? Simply 1.0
